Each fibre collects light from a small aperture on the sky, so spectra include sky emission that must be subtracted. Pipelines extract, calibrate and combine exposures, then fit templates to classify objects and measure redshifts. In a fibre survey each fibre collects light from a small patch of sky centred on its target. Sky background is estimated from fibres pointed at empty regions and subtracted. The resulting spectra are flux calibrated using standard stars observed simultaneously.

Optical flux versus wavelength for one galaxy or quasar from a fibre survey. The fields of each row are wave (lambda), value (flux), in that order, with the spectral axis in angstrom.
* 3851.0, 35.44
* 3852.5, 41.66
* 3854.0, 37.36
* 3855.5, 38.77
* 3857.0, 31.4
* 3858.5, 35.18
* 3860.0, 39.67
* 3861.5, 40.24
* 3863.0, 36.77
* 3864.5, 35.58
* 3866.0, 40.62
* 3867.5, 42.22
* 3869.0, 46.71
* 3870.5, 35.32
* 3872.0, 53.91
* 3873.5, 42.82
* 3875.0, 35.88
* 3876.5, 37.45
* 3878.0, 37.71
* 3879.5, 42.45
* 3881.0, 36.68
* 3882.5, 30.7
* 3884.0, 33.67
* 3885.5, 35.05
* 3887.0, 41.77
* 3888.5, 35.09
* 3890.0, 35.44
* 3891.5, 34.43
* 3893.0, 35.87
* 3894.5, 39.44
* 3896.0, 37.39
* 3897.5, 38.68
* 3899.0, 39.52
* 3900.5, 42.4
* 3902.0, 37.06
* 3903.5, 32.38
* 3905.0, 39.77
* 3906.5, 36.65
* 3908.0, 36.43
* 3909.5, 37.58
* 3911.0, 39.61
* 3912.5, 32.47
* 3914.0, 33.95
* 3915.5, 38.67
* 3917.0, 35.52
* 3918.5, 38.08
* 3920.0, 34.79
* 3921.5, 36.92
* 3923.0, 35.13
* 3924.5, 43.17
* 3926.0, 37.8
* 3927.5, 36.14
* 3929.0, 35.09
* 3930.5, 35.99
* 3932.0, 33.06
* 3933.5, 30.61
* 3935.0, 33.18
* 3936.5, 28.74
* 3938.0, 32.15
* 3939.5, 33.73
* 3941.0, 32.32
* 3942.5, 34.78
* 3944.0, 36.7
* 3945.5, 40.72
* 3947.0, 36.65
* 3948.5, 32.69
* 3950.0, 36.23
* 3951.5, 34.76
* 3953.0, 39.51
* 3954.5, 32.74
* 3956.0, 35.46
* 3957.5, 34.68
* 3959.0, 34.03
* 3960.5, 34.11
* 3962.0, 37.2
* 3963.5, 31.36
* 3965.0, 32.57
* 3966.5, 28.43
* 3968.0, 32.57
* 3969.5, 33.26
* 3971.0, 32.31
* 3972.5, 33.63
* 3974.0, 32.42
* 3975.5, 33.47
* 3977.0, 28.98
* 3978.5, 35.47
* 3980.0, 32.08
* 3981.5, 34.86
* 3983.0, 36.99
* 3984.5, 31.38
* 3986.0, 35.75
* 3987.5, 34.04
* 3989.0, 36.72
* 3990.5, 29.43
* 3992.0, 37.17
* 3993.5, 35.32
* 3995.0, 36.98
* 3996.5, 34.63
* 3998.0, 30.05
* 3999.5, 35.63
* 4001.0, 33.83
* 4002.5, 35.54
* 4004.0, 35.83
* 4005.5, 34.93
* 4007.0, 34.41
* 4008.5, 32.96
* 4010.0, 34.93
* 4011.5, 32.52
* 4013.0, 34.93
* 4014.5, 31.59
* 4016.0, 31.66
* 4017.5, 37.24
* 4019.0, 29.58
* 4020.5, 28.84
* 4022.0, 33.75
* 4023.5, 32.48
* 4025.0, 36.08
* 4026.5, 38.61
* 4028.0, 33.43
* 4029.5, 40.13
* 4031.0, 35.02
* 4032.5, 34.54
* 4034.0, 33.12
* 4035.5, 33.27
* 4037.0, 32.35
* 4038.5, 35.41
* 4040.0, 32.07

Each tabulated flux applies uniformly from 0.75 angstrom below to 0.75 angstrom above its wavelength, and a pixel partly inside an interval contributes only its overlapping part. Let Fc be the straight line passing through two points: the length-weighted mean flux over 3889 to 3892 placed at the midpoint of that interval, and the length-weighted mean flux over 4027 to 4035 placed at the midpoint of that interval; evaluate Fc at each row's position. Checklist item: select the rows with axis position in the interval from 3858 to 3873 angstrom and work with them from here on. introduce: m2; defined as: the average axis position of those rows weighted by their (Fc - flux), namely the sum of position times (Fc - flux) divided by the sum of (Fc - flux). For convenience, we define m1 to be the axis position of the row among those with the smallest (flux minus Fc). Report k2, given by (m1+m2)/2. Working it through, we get 3863.1 angstrom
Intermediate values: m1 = 3858.5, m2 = 3867.8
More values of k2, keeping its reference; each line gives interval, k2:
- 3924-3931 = 3927.3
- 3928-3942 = 3936.5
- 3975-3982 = 3977.4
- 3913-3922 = 3916.2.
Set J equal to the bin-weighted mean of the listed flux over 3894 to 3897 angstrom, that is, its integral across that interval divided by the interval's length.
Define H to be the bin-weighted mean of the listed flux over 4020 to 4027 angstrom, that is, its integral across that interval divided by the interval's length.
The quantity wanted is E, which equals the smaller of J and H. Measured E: 34.0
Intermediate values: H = 34.0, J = 38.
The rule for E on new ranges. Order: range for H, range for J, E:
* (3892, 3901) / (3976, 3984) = 33.6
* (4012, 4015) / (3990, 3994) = 33.3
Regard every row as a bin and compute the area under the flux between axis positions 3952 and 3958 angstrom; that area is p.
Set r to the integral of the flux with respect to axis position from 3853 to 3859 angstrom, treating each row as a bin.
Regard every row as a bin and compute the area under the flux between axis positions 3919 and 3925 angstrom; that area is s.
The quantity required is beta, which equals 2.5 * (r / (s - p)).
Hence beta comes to 53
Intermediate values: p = 214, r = 216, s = 224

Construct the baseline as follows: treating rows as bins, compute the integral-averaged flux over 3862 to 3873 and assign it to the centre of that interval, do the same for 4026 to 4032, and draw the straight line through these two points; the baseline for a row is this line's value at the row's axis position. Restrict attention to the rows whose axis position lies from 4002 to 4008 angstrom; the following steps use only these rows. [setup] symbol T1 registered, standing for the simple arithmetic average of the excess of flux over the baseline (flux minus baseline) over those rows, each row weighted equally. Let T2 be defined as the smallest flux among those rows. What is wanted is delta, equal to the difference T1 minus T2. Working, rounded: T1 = -2.2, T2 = 34.41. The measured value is -36.6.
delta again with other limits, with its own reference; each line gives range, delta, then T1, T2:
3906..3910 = -39.9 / -3.5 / 36.43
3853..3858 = -37.5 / -6.1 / 31.4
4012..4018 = -34.8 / -3.2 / 31.59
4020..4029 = -31.7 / -2.9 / 28.84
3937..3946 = -36.4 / -4.2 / 32.15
